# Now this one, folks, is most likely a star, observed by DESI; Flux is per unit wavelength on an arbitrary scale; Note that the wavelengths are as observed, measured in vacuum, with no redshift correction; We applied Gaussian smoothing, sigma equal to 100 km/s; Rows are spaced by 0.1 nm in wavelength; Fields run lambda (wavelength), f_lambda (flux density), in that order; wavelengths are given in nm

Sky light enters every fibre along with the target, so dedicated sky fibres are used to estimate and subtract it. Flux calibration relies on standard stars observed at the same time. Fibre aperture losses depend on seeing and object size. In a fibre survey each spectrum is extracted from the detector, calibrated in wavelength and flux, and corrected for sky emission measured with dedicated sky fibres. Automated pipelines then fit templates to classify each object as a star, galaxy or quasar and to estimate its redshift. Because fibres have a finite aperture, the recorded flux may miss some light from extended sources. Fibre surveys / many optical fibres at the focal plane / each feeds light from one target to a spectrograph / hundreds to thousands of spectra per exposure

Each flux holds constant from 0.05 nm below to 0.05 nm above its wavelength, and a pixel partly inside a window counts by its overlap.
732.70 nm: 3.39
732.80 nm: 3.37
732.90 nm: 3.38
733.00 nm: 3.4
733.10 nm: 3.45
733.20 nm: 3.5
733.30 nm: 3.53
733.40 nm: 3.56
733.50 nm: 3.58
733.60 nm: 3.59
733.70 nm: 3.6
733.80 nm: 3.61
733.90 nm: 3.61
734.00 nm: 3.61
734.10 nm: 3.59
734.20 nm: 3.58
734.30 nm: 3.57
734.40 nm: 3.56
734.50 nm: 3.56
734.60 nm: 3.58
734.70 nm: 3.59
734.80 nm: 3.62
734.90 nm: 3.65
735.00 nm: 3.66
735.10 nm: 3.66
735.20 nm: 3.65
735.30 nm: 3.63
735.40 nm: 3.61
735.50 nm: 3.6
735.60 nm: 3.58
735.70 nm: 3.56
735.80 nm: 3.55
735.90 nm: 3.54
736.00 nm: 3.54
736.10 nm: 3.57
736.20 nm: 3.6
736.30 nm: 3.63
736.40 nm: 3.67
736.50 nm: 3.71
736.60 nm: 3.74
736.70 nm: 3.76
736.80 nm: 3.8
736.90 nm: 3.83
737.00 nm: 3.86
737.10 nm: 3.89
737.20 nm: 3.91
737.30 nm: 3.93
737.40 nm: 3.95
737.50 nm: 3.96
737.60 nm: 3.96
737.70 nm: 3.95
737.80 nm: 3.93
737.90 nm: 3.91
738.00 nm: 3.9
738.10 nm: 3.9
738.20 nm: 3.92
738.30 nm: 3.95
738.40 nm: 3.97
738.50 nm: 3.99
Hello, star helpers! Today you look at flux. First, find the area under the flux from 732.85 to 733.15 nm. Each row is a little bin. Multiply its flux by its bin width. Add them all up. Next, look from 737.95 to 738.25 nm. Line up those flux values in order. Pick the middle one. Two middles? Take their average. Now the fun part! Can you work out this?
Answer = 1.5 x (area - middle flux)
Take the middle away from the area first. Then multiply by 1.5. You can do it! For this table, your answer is -4.32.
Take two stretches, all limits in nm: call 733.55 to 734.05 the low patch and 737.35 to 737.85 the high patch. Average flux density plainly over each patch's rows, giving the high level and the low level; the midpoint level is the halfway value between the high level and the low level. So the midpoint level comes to 3.78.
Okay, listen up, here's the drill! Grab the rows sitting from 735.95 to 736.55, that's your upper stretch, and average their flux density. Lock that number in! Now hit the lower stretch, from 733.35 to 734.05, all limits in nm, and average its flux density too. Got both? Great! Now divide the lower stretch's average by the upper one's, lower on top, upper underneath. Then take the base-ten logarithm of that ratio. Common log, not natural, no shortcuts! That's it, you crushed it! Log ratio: 0.00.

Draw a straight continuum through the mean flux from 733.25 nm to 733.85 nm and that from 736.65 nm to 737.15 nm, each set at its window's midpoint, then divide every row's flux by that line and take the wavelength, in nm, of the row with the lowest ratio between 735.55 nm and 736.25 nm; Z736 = 736.00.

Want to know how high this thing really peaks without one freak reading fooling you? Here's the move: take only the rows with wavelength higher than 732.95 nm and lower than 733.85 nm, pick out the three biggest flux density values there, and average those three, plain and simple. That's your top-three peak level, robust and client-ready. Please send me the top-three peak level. 3.60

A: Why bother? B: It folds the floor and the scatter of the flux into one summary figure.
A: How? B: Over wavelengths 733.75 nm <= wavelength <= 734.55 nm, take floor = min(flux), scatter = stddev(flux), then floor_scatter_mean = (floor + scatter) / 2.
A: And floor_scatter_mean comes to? 1.79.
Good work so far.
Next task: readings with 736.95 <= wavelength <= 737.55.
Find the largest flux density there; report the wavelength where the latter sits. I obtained 737.50 nm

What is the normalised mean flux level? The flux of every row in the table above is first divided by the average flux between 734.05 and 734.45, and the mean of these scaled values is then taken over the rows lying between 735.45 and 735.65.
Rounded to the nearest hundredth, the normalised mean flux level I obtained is 1.00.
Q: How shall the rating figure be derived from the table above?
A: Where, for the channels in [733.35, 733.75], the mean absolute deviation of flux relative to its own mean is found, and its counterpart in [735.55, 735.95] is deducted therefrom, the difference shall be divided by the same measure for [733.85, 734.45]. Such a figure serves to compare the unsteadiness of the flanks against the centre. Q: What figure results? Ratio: 0.0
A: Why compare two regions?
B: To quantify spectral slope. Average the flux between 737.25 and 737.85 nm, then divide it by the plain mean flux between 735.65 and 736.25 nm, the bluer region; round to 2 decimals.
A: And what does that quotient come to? 1.11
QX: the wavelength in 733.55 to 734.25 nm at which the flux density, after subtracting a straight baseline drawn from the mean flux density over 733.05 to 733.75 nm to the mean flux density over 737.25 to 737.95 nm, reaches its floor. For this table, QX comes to 734.20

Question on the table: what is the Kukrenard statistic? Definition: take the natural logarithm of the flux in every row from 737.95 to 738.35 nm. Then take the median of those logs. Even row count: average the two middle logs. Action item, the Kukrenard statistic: 1.36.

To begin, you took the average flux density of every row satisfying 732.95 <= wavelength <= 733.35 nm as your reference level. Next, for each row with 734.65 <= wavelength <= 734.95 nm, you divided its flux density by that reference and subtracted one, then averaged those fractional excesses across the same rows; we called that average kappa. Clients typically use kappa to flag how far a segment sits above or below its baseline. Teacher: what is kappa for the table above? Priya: 0.043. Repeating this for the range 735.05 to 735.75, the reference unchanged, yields 0.041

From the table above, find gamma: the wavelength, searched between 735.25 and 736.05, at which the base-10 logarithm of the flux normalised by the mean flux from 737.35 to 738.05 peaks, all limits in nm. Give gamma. 735.30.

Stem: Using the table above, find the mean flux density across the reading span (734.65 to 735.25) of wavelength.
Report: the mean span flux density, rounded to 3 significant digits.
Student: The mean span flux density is 3.64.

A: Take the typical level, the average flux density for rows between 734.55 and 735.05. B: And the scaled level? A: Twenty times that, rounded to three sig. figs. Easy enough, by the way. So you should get 72.4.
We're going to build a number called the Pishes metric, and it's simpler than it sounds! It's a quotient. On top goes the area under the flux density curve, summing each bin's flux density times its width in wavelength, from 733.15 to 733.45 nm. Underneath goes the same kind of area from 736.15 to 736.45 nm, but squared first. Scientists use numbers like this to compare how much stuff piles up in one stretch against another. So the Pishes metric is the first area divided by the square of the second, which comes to 0.89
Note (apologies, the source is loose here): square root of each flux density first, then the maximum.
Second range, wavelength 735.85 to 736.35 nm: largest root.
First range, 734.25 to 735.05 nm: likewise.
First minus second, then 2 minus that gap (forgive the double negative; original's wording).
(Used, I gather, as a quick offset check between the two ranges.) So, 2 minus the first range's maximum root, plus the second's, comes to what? 1.99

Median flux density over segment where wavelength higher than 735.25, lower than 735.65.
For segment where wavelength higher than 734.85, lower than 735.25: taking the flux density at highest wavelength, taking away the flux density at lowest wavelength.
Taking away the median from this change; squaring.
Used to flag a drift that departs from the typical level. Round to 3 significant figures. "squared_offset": 13.0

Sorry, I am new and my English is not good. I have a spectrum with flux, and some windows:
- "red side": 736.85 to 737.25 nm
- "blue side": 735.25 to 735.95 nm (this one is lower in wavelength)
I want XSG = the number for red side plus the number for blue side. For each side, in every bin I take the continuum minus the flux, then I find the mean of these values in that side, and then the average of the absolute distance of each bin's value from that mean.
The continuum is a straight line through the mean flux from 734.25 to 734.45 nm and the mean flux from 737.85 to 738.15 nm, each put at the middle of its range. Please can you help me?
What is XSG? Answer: 0.061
